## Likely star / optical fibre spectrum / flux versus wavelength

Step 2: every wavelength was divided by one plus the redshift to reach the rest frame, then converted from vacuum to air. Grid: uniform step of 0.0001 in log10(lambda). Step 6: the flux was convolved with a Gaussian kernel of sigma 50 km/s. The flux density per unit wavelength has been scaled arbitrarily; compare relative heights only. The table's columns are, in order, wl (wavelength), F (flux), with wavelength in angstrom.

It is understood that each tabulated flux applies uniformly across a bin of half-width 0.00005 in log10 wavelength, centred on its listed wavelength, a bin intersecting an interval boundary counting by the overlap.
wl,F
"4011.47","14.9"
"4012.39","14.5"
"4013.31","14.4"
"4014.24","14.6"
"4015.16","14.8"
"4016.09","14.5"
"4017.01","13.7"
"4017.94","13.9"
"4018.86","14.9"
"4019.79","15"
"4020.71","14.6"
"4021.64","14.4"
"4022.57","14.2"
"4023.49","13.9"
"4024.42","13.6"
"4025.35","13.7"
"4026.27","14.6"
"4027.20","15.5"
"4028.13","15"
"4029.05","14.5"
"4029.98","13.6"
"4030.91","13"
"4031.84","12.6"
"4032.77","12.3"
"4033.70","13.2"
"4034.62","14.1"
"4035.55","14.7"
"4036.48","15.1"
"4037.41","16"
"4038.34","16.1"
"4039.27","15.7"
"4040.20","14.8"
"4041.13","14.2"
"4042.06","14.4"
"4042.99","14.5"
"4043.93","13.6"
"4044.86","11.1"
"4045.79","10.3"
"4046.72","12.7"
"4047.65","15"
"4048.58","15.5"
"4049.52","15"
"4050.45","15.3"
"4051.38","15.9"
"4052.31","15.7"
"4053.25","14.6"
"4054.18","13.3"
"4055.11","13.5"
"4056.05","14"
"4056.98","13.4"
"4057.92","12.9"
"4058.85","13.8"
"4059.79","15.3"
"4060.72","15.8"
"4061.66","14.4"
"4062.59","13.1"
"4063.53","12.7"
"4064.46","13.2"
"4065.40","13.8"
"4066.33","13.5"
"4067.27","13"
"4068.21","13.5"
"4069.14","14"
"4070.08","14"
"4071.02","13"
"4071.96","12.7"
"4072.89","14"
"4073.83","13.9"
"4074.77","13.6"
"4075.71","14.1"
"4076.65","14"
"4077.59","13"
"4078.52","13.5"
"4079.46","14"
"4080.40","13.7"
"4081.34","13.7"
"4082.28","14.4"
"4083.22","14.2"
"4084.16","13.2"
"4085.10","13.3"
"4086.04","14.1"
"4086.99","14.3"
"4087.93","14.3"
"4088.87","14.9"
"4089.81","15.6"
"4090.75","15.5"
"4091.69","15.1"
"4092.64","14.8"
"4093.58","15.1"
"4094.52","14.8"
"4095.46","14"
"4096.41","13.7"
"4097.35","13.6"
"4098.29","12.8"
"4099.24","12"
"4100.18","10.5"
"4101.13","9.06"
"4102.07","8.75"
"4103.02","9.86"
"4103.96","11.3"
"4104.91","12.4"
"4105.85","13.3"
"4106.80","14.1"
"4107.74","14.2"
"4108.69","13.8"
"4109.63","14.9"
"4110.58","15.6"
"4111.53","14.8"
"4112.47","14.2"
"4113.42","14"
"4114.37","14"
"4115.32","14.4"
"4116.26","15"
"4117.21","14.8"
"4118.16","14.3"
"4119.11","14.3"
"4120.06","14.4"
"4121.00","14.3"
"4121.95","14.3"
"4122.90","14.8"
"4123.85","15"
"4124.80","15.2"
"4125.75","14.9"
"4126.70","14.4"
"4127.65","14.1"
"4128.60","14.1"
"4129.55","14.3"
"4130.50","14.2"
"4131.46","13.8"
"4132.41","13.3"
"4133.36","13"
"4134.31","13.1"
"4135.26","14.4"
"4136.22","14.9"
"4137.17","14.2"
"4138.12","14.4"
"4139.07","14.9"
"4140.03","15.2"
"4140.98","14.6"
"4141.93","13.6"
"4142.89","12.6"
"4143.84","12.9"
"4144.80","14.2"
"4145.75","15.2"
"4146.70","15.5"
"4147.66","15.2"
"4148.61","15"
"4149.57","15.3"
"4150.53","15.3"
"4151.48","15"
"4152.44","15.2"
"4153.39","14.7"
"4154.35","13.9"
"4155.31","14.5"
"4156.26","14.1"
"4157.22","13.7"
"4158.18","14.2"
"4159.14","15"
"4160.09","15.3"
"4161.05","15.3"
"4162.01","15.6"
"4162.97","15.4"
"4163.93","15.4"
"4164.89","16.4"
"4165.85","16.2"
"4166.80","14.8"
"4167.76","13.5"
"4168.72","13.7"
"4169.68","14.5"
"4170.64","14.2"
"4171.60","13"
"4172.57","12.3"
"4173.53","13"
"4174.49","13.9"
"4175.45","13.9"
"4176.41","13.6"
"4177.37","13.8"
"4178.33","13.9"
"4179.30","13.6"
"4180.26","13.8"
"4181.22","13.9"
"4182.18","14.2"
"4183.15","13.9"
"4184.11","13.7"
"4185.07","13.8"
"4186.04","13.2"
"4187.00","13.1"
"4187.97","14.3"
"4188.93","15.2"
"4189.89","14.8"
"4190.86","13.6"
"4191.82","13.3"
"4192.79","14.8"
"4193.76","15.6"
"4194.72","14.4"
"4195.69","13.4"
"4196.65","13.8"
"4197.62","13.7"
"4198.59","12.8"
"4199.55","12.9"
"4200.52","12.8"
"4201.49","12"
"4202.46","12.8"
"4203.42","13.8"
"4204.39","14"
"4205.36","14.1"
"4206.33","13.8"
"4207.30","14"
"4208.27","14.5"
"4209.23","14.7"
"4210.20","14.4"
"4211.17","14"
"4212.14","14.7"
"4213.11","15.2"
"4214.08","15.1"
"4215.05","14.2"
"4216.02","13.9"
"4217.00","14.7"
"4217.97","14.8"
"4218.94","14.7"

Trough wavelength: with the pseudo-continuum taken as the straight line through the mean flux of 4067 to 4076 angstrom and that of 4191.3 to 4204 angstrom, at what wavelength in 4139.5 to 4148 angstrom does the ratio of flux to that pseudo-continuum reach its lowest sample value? 4142.89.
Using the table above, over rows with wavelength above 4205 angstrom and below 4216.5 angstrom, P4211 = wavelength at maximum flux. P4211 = 4213.11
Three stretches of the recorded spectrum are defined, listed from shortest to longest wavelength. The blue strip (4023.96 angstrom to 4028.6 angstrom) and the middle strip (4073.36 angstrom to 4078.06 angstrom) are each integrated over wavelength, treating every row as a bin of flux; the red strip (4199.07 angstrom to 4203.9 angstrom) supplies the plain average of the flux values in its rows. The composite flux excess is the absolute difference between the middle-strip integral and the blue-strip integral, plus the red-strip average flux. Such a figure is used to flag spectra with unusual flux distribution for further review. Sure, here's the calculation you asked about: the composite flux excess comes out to 16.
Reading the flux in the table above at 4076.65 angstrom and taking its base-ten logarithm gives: 1.15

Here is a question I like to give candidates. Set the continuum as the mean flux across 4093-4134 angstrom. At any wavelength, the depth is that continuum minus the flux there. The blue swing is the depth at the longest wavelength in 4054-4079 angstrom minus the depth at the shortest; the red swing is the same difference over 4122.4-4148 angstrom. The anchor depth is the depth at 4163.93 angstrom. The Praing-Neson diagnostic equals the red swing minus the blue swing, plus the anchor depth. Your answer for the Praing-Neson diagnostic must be -1.9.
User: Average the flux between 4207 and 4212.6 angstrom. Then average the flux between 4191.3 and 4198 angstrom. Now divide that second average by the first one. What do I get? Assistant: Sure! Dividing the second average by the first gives 0.98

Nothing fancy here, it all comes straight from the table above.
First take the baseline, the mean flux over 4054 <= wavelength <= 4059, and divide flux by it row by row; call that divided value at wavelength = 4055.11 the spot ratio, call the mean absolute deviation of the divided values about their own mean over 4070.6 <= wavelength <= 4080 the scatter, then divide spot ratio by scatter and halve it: 16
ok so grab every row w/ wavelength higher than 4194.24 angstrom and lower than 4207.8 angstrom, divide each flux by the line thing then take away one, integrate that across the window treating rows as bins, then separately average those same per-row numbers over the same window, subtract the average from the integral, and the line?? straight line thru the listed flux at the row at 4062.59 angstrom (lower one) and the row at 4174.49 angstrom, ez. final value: -0.57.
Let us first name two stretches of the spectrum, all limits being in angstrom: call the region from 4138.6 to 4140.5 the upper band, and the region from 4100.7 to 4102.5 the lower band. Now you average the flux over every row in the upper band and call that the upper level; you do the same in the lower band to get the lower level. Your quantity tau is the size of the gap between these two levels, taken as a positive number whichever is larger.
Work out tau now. 6.1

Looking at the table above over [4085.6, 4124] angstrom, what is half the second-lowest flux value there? 4.5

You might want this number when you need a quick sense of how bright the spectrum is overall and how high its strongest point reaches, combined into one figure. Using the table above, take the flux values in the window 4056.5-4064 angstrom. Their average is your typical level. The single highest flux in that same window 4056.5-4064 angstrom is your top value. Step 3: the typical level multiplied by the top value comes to 220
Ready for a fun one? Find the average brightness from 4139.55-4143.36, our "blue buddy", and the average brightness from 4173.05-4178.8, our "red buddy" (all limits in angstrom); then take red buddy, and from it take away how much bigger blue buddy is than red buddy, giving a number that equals 13.4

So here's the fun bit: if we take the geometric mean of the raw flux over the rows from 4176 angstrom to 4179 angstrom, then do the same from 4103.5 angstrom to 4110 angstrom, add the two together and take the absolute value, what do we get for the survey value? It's 27.1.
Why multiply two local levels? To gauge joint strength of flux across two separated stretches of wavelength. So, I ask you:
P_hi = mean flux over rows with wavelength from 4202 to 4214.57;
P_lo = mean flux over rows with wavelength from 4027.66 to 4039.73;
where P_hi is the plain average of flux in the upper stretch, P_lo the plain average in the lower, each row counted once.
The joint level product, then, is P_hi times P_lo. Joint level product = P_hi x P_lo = 204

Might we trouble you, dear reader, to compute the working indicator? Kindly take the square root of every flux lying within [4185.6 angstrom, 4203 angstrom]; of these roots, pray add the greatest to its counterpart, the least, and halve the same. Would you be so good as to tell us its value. 3.71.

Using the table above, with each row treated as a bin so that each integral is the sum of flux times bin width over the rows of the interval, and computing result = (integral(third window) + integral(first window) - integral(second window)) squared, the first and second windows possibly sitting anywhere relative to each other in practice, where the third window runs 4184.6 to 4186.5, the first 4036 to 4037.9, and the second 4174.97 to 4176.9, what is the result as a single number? 812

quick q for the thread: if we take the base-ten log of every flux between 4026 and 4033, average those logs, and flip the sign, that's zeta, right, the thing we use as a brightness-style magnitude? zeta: -1.14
